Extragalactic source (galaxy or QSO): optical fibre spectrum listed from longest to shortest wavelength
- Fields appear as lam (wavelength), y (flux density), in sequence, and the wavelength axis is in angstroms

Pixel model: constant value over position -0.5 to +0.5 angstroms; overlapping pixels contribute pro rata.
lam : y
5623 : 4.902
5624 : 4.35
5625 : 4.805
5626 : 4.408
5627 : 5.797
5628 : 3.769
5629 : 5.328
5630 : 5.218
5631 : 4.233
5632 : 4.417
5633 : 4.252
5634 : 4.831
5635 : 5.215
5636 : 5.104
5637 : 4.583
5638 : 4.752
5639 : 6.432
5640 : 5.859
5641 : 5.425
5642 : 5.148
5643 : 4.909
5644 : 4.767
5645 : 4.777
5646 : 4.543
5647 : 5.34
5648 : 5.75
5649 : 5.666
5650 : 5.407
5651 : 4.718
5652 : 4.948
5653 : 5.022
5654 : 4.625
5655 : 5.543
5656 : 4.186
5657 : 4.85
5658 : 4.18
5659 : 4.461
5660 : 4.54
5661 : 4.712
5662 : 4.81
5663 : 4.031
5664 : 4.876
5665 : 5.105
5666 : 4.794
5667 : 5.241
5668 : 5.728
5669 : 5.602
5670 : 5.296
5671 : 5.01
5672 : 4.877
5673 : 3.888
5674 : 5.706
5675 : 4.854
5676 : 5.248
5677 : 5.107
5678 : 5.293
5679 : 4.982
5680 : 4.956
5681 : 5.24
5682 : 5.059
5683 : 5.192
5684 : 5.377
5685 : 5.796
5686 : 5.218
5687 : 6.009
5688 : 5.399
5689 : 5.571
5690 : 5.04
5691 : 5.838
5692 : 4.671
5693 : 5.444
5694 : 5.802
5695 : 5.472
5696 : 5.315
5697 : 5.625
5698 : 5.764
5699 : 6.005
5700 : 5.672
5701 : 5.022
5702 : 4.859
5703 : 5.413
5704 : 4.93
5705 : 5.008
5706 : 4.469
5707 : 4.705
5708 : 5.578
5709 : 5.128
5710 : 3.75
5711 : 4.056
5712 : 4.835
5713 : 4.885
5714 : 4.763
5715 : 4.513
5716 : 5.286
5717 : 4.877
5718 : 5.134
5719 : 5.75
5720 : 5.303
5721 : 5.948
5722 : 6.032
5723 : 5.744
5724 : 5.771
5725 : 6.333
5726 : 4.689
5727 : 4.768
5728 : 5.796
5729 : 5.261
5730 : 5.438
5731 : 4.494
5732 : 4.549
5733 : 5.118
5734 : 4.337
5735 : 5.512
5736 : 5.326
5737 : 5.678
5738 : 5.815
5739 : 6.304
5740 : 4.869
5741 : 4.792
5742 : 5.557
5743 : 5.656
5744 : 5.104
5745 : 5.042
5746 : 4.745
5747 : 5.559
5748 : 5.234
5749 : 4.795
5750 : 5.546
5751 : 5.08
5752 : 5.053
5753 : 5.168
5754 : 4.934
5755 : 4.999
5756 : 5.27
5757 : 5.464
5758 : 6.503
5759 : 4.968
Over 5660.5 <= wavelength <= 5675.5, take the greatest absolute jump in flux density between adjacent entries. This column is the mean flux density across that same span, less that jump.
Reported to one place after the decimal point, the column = 3.2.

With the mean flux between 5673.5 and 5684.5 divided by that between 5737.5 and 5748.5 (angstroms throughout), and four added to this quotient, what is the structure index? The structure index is 4.97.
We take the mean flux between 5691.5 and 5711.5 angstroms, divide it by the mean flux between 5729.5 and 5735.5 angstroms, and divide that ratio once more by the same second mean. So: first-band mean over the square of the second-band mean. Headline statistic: 0.213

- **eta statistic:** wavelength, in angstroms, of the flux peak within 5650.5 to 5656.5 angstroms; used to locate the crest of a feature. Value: 5655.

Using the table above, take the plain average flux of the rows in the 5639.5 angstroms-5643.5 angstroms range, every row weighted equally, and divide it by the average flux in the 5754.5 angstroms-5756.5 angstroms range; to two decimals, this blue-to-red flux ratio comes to 1.04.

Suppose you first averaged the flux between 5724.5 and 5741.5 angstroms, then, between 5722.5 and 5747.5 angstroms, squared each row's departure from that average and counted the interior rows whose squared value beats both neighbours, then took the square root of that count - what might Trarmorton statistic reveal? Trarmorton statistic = 2.8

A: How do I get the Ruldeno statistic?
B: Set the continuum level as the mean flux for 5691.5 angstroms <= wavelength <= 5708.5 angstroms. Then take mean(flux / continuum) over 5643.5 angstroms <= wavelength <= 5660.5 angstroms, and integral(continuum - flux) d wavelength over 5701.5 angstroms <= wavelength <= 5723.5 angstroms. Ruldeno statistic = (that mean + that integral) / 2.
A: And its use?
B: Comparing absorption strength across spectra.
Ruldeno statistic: 3.1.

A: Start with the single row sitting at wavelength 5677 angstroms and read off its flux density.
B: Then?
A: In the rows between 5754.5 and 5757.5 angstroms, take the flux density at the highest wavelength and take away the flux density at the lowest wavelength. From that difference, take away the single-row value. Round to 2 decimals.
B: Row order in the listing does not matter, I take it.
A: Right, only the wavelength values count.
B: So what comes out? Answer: -4.64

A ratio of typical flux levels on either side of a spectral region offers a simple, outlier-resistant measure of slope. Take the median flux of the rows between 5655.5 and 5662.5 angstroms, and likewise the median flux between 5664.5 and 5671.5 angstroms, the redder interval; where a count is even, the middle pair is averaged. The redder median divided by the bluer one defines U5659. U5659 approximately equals 1.15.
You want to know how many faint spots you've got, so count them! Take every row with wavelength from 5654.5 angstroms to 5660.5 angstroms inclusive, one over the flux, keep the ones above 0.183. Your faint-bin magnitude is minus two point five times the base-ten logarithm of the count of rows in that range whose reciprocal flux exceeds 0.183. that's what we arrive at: -1.75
